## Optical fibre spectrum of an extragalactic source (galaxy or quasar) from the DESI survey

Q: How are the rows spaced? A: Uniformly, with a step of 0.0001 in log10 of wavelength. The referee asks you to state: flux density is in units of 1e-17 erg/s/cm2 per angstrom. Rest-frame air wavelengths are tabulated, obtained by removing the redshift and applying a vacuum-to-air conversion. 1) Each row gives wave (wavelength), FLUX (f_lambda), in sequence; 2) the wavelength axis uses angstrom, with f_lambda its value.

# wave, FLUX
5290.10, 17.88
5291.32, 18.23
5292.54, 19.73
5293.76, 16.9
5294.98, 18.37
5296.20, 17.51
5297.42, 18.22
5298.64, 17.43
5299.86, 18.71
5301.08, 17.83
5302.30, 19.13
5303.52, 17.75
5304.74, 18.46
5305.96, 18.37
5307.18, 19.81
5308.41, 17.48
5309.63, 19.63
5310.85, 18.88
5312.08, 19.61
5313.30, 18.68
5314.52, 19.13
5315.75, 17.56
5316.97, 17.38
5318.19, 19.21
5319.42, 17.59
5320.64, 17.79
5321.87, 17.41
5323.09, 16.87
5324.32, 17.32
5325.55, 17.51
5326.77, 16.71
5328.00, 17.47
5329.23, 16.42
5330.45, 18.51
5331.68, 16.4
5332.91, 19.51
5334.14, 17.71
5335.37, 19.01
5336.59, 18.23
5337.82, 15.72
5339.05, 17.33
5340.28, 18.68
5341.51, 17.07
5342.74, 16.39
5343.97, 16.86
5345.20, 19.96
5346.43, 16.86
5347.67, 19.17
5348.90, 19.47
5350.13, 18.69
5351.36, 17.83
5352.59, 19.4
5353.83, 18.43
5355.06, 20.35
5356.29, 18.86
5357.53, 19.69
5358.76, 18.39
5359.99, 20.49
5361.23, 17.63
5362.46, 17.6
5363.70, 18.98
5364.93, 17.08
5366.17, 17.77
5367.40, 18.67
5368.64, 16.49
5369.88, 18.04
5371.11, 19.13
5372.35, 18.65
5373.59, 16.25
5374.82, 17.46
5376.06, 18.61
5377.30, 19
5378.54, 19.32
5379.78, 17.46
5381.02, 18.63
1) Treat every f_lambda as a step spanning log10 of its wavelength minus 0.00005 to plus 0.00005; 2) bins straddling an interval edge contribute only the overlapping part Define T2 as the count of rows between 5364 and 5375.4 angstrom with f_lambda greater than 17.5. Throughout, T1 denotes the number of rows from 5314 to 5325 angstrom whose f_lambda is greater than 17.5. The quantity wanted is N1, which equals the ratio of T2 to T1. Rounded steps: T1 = 5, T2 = 5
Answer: 1.00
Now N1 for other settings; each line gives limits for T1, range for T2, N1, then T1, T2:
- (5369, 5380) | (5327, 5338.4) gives 0.83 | 6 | 5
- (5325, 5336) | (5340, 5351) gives 1.00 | 5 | 5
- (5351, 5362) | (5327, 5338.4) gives 0.56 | 9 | 5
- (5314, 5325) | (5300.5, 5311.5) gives 1.60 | 5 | 8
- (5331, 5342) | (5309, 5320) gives 1.60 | 5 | 8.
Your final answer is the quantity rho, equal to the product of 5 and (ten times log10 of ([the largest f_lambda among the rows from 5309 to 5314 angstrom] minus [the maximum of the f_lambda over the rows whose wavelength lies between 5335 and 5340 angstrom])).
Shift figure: -10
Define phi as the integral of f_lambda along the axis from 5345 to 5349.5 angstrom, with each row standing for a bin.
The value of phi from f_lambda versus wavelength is 84.3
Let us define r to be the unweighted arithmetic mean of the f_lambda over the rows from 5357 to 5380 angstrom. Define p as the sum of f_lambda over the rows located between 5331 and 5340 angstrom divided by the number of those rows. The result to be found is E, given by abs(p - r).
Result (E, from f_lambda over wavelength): 0.5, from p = 17.7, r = 18.2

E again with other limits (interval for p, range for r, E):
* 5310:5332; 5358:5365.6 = 0.6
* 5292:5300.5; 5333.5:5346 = 0.4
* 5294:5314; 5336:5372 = 0.2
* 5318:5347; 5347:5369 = 1.0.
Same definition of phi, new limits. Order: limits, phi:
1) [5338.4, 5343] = 80.2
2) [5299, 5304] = 91.7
